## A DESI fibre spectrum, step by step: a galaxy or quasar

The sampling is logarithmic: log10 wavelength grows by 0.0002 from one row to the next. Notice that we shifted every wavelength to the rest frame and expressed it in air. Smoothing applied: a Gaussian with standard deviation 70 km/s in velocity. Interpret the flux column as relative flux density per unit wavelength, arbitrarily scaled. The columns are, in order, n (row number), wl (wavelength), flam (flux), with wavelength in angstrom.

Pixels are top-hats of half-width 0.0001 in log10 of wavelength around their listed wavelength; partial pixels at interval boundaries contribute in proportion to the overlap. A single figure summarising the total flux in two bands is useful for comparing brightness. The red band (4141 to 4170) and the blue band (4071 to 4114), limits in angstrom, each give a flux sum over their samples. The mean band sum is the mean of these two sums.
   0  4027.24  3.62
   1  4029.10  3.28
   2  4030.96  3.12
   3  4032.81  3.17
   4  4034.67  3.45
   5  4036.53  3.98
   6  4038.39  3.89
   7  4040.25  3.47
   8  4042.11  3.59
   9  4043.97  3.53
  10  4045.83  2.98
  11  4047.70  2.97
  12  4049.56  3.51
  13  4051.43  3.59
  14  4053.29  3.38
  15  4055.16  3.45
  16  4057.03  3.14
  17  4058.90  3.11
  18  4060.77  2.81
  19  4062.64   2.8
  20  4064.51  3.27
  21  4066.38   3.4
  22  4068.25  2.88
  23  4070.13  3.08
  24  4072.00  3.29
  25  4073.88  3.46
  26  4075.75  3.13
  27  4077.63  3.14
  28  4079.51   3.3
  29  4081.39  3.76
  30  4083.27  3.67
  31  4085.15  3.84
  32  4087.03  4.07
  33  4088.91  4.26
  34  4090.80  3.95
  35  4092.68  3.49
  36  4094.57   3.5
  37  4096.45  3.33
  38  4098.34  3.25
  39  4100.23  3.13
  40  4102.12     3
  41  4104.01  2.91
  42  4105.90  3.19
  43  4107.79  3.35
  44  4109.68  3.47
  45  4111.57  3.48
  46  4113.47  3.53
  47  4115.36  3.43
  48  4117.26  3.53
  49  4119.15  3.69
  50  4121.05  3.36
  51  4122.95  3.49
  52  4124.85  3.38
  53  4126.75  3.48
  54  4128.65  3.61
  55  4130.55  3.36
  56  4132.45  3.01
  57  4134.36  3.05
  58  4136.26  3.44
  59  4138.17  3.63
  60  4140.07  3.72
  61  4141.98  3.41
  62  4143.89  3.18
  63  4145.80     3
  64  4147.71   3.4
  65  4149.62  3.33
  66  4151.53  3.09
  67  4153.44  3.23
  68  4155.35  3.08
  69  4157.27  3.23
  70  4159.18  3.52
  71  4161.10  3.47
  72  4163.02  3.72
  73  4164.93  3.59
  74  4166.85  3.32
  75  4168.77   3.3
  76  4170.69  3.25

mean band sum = 65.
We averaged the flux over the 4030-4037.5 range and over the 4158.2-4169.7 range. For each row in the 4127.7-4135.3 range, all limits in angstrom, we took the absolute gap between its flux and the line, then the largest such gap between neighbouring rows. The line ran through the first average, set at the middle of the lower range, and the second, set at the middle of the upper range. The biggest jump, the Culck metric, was 0.35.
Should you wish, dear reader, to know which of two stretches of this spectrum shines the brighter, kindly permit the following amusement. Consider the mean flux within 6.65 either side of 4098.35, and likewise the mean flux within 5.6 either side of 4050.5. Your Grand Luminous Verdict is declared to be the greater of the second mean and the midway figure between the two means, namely 3.31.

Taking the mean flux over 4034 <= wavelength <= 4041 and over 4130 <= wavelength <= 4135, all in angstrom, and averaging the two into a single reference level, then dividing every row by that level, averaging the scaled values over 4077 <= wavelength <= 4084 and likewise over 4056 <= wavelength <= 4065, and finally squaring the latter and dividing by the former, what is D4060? 0.77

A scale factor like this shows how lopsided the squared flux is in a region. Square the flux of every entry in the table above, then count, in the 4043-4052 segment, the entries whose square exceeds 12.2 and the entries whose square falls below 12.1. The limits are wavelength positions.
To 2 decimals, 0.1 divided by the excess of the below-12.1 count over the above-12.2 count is -0.10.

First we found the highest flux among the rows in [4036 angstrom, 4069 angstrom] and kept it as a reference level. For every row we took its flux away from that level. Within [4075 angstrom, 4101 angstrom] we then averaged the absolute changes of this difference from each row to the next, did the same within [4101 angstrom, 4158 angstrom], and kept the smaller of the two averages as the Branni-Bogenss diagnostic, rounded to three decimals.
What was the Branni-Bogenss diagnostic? 0.174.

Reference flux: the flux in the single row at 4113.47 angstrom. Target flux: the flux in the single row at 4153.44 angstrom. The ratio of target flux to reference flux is 0.92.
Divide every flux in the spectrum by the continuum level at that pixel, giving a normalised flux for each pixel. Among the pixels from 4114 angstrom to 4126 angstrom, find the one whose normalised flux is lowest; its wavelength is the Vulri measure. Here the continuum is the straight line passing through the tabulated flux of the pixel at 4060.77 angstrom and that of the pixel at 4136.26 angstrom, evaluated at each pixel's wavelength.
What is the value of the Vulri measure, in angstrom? 4124.85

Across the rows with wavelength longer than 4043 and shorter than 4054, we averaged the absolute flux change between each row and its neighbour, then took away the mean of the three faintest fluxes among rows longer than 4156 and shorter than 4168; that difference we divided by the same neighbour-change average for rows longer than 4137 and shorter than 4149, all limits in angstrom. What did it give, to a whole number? -13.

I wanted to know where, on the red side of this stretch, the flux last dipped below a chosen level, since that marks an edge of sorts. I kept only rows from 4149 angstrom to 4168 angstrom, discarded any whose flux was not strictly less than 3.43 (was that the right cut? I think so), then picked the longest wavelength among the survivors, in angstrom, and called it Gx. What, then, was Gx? 4166.85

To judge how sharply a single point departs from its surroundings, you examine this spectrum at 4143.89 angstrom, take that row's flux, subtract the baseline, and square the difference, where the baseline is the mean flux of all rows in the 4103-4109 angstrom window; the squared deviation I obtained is 0.00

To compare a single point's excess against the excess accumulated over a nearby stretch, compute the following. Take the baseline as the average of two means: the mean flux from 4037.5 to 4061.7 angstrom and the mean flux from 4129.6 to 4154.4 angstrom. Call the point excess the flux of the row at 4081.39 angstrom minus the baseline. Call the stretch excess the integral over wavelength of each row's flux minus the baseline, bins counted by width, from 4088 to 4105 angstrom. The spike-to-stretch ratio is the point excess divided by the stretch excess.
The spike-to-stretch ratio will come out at 0.25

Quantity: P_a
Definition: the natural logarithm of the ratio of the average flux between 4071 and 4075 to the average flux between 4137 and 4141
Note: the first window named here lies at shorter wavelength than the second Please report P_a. -0.09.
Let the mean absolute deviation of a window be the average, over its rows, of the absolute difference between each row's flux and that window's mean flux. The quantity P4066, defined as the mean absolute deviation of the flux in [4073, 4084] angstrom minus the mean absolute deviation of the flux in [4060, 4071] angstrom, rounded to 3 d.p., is 0.010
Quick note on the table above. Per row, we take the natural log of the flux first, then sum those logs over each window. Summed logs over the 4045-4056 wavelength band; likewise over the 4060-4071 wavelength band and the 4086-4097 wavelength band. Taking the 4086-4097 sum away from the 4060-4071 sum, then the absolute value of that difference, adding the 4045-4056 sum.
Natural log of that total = 2.13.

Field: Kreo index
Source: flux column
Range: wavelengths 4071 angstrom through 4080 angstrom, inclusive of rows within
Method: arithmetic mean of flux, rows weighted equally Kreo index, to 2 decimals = 3.26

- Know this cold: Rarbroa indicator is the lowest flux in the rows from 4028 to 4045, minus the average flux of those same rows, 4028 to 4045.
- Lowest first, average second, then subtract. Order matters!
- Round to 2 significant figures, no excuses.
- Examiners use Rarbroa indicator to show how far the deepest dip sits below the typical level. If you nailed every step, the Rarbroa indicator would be -0.38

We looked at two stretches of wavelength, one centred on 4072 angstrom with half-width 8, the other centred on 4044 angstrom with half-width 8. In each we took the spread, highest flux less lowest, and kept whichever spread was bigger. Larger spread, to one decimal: 1.0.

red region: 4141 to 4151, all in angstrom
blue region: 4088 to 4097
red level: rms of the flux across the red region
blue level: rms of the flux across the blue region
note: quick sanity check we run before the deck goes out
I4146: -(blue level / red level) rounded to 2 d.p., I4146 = -1.14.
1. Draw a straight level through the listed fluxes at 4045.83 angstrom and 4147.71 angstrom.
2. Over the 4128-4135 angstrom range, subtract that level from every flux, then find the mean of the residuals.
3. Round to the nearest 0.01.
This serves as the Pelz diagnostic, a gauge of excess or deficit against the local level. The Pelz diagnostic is -0.08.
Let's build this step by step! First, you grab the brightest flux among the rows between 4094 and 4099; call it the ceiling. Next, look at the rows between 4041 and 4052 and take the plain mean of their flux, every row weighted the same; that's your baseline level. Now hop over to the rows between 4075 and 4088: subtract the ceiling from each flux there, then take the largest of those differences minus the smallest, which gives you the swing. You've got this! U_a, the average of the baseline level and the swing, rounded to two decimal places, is 2.15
